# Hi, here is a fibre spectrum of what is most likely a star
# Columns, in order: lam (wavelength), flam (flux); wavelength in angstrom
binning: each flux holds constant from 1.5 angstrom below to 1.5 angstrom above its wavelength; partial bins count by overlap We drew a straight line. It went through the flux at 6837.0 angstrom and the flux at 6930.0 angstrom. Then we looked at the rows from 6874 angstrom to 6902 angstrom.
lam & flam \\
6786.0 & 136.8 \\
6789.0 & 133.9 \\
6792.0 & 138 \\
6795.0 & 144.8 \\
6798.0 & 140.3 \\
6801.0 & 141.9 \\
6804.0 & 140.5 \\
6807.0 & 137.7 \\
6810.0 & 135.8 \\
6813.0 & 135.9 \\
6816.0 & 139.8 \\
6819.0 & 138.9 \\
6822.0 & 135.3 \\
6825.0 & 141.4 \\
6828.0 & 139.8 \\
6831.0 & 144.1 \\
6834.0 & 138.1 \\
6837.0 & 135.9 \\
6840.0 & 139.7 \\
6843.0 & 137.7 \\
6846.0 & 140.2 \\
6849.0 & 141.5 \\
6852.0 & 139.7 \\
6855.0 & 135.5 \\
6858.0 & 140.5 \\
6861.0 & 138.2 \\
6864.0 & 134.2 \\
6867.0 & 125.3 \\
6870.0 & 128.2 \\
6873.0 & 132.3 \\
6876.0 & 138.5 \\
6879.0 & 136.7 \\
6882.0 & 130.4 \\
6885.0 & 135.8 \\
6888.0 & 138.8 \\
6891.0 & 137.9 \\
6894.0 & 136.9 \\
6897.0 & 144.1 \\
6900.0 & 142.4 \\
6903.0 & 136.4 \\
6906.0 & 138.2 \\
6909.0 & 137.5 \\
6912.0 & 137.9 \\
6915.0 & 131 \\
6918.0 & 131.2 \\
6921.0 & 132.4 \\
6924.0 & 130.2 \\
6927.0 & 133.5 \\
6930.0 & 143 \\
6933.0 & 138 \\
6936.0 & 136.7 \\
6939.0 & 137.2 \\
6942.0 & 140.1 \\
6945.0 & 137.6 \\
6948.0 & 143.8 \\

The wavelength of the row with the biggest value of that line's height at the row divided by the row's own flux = 6882.0 angstrom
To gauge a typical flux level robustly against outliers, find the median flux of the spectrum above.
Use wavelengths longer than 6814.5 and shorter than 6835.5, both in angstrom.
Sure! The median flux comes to 140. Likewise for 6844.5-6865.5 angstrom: 140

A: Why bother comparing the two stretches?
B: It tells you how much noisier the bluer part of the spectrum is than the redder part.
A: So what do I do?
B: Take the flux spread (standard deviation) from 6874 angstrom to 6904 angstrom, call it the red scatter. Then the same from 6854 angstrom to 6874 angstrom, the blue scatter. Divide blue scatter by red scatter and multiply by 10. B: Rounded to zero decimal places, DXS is 14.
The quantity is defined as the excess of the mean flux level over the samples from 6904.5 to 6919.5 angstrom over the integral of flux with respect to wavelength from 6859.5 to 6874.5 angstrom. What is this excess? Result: -1839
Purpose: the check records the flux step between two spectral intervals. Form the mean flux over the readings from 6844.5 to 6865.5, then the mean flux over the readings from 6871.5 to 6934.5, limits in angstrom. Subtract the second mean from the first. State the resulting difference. 2.2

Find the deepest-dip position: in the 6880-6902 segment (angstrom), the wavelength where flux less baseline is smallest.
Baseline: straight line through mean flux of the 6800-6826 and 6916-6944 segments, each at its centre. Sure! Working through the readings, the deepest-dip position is 6882.0 angstrom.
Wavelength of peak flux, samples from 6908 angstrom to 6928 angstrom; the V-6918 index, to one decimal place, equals 6912.0 angstrom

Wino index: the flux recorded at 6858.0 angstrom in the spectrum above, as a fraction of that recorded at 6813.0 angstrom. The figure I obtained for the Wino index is 1.03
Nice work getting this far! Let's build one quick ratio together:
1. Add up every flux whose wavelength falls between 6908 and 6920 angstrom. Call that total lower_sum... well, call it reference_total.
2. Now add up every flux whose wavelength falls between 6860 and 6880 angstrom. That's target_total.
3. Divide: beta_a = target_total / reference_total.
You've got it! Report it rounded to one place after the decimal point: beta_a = 1.7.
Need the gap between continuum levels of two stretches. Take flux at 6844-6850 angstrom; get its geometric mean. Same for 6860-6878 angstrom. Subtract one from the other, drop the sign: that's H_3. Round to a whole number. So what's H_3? 8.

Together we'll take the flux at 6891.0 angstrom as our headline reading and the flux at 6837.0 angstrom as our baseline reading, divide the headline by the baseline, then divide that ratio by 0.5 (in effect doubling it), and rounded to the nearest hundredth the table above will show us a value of 2.03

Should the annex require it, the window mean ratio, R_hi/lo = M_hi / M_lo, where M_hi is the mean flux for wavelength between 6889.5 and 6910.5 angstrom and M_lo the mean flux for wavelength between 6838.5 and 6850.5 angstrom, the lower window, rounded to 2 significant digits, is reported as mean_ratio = 0.99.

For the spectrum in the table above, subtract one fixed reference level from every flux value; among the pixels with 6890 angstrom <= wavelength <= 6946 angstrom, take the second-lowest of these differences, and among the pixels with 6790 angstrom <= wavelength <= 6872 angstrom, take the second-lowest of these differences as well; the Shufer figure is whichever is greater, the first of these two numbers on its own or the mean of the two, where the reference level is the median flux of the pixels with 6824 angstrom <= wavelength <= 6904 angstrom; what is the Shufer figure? -7.1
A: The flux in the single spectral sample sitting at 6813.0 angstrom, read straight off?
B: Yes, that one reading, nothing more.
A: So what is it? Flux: 135.9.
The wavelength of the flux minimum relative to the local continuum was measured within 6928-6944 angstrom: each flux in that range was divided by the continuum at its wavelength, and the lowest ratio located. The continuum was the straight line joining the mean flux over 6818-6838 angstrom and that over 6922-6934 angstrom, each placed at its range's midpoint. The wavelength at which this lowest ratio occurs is 6936.0 angstrom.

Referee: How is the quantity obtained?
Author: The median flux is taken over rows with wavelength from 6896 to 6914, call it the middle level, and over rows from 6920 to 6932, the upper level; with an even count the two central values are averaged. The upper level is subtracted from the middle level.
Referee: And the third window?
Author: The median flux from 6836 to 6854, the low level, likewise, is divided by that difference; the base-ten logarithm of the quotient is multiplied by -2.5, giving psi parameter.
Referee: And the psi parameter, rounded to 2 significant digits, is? -3.6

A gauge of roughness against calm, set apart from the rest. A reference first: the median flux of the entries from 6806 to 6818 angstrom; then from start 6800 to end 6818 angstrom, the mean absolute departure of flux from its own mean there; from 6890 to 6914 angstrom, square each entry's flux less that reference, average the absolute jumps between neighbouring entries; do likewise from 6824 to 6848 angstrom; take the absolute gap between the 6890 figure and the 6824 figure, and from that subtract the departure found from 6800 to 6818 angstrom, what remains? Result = 1.2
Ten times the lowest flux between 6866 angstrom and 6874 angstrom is 1253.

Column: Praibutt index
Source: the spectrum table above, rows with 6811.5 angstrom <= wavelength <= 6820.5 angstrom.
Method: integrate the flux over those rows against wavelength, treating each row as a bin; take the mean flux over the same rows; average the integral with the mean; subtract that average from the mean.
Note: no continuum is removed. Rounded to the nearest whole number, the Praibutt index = -553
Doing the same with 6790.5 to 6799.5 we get -564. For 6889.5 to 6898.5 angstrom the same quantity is -559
